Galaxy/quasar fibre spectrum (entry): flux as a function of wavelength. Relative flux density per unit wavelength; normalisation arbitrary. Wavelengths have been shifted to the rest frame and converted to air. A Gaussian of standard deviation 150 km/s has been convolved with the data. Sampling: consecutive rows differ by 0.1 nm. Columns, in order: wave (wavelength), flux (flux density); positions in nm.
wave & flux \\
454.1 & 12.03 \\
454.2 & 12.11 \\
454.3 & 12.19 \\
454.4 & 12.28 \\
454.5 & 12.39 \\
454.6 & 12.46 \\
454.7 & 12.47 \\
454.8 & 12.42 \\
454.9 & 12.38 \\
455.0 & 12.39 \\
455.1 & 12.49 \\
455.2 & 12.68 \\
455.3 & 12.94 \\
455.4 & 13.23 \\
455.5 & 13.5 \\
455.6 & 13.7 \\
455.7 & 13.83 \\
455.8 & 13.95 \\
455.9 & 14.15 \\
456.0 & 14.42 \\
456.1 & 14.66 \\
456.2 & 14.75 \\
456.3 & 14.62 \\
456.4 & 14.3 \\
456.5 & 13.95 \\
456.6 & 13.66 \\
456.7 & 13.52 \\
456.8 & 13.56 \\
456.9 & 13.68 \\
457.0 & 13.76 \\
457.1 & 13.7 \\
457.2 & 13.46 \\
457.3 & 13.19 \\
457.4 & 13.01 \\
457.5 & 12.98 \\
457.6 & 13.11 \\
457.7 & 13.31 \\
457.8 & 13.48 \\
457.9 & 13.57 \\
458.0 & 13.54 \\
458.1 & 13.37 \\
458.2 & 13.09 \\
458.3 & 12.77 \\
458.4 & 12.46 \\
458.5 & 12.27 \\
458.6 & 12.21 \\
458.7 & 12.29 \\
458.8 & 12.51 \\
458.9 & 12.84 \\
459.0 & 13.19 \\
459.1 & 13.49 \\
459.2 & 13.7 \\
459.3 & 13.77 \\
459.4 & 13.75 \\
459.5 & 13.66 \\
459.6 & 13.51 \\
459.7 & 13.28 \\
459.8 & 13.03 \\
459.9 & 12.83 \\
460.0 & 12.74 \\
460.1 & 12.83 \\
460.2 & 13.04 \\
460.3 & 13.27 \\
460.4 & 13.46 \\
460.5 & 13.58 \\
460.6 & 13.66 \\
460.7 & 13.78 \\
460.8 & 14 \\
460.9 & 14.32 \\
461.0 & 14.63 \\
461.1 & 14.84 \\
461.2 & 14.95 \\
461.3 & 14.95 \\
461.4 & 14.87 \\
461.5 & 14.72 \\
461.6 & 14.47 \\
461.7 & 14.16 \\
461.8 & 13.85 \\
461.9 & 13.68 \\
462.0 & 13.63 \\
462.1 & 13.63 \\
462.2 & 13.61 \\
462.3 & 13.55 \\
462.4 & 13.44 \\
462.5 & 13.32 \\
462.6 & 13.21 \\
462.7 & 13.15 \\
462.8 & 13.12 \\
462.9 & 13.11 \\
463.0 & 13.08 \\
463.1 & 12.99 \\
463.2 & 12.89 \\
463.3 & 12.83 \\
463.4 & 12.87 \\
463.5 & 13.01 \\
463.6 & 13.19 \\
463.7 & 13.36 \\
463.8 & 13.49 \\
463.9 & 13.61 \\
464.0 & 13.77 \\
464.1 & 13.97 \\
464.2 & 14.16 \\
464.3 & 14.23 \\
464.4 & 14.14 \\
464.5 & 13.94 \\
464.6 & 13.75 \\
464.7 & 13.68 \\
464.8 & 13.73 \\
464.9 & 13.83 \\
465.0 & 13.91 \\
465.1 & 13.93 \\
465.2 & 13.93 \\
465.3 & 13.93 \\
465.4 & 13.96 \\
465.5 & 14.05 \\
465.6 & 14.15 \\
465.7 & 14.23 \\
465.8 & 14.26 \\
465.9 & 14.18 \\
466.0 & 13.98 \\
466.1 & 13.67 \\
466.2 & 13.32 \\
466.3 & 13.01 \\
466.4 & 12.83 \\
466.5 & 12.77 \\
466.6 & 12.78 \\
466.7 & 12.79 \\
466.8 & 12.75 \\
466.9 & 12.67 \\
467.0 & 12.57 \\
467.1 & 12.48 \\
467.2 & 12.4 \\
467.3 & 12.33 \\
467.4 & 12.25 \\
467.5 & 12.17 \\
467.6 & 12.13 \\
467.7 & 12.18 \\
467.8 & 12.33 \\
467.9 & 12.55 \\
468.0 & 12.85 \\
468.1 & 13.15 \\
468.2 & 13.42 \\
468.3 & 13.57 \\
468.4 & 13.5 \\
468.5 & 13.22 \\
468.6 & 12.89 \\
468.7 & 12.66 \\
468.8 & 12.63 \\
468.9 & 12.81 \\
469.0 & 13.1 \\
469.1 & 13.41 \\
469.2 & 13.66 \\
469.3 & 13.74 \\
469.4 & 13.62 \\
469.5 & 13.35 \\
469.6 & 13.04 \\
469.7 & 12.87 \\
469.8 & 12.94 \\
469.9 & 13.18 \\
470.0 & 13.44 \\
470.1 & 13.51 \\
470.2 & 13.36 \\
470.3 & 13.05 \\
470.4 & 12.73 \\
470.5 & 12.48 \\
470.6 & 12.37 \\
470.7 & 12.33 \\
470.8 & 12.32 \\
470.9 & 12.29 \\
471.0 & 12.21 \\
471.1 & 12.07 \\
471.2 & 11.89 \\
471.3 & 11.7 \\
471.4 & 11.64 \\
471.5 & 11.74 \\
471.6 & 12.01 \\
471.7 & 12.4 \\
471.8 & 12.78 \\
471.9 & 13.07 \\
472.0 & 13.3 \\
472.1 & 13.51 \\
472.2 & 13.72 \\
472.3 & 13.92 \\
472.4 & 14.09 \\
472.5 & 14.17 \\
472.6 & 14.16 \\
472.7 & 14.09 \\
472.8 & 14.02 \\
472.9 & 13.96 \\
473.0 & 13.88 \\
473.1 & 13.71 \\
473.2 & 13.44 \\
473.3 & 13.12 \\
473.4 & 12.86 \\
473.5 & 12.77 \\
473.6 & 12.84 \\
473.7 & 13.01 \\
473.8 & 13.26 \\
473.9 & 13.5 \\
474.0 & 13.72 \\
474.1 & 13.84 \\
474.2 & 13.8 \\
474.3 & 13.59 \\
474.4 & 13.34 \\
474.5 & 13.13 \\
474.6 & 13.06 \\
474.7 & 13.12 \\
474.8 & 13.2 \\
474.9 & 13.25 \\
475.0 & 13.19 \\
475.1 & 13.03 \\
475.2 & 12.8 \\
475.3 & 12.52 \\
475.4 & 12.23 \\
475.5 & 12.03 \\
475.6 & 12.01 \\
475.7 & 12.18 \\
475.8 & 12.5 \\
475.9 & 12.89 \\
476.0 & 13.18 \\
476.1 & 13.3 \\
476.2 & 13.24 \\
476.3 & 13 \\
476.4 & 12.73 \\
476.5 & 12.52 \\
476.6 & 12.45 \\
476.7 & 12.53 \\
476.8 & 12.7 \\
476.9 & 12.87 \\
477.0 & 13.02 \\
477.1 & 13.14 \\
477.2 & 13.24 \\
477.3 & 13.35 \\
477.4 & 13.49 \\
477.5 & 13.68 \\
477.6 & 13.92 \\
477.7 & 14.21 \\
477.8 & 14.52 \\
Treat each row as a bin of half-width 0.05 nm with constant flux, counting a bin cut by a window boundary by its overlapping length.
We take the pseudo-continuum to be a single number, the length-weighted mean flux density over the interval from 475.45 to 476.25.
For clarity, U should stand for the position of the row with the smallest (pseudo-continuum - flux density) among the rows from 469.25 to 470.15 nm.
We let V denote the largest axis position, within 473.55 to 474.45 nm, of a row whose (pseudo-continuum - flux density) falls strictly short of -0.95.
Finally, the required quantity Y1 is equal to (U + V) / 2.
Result 471.75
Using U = 469.3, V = 474.2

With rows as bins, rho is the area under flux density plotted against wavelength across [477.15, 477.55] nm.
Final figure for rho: 5.38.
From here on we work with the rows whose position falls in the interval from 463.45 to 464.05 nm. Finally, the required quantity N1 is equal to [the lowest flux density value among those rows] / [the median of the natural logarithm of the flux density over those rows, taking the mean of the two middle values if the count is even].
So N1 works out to 5.0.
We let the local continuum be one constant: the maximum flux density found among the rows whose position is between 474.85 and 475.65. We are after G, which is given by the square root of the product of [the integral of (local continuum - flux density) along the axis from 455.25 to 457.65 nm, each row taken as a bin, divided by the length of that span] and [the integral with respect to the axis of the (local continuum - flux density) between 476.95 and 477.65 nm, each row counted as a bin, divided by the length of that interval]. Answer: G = 0.3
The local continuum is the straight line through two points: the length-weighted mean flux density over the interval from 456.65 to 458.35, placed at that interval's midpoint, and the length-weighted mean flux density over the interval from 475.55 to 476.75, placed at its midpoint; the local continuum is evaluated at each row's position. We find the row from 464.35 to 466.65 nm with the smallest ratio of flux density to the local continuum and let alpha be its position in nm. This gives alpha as 466.5 nm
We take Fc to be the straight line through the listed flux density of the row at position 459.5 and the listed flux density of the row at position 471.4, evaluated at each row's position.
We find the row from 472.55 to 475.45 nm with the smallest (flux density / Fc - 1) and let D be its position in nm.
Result 475.4 nm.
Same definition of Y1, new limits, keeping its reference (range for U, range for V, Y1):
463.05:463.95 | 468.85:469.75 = 466.65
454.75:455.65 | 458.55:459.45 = 457.50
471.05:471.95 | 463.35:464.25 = 468.05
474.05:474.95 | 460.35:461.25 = 467.65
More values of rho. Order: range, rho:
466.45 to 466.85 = 5.11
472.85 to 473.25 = 5.50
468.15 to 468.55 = 5.37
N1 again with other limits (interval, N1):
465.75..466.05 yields 5.3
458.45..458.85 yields 4.9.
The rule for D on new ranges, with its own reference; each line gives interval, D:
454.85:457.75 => 454.9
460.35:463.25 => 463.2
